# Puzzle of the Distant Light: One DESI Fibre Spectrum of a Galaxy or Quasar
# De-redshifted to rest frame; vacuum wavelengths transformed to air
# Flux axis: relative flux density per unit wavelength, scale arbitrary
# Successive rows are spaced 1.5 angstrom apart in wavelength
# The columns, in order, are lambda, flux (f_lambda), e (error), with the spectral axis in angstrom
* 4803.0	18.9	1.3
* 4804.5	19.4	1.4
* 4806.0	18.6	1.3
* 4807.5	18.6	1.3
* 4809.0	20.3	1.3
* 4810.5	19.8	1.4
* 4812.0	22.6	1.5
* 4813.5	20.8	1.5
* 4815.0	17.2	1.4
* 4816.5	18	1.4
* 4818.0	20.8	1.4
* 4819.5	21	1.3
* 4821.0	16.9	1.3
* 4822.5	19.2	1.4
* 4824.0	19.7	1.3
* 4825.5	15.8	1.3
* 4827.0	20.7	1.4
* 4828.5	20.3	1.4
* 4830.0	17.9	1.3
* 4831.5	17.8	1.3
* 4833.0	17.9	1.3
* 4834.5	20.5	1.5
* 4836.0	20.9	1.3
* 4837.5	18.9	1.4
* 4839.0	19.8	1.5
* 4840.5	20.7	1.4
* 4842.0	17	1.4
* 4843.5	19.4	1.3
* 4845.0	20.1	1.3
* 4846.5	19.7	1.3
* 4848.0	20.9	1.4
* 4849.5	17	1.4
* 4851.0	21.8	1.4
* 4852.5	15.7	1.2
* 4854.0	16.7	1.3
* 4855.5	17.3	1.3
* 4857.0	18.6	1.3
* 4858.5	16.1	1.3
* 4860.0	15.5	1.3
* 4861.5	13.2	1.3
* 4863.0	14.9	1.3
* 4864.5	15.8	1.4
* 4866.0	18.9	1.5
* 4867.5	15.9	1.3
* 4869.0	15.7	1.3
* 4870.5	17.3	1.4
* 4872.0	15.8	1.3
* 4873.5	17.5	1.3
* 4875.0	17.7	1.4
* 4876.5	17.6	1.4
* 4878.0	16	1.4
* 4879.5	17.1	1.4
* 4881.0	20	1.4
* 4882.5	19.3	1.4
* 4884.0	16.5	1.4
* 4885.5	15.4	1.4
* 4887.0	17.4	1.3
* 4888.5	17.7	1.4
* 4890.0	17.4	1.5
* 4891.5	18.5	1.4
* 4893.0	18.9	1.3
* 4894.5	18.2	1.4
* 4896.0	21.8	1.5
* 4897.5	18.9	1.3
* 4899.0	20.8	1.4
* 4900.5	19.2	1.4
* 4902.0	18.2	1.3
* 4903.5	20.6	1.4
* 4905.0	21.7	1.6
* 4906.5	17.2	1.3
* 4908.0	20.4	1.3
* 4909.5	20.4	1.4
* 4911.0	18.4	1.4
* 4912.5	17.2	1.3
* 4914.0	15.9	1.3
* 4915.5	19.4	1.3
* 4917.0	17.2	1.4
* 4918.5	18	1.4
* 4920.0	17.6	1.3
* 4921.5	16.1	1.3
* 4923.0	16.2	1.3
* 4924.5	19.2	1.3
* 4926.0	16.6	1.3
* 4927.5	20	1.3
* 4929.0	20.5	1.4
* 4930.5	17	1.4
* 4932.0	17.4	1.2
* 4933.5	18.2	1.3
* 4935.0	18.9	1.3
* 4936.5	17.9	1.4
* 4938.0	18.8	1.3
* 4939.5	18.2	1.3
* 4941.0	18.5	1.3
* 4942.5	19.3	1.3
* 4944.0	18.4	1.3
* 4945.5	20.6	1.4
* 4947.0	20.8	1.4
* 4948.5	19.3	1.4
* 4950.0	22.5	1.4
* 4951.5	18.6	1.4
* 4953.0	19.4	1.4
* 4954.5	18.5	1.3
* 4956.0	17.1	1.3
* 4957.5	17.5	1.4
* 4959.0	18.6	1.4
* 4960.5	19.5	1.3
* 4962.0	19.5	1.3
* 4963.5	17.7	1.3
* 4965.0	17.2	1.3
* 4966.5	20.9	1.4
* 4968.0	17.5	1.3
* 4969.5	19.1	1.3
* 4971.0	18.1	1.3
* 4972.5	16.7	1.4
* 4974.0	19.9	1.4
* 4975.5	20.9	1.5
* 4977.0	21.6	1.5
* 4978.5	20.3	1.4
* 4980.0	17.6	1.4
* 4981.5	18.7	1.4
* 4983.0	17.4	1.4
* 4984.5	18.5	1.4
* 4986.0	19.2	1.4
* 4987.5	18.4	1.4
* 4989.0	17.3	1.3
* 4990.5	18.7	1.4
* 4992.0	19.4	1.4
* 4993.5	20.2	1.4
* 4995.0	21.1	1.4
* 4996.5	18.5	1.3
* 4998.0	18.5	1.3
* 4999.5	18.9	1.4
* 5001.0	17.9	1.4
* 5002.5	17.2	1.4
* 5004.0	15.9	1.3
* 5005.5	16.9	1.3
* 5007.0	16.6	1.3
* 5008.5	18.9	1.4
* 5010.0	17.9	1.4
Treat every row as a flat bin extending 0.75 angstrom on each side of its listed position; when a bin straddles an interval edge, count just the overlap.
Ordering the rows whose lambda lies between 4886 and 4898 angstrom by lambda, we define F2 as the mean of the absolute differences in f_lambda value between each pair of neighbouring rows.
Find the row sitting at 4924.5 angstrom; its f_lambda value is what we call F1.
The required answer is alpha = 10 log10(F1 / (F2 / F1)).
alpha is 24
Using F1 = 19.2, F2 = 1.3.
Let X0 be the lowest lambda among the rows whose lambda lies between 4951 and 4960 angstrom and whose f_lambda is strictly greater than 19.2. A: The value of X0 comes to 4953.0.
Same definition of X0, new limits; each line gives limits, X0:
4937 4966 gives 4942.5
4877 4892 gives 4881.0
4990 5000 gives 4992.0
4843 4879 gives 4843.5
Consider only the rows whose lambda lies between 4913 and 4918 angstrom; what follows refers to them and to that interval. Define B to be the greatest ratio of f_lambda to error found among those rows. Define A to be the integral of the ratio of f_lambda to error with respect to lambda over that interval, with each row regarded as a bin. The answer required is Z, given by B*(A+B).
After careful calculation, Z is 1203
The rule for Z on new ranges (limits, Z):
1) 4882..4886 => 861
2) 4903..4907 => 1030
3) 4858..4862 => 724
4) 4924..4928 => 1111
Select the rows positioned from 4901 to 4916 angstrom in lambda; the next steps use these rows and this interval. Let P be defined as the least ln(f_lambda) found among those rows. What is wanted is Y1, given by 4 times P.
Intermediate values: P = 2.77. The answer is 11.1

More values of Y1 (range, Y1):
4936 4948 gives 11.5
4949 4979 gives 11.3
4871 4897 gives 10.9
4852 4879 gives 10.3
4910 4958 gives 11.1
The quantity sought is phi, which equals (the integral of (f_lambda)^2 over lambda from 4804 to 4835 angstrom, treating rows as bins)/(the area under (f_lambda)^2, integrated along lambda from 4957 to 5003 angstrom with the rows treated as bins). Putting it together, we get 0.7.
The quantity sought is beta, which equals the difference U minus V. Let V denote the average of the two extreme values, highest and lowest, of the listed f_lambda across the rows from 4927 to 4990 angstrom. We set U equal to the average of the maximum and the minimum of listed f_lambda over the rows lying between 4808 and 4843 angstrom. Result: -0.4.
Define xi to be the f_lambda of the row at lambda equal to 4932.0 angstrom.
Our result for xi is 17.4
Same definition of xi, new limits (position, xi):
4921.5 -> 16.1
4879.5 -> 17.1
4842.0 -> 17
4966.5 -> 20.9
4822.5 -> 19.2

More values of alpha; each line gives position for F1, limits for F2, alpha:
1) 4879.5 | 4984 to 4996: 25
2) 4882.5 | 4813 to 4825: 23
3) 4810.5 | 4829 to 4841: 26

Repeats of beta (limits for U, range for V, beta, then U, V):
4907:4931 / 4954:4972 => -0.8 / 18.2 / 19.0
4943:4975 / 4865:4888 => 1.9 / 19.6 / 17.7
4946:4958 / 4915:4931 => 1.5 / 19.8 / 18.3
